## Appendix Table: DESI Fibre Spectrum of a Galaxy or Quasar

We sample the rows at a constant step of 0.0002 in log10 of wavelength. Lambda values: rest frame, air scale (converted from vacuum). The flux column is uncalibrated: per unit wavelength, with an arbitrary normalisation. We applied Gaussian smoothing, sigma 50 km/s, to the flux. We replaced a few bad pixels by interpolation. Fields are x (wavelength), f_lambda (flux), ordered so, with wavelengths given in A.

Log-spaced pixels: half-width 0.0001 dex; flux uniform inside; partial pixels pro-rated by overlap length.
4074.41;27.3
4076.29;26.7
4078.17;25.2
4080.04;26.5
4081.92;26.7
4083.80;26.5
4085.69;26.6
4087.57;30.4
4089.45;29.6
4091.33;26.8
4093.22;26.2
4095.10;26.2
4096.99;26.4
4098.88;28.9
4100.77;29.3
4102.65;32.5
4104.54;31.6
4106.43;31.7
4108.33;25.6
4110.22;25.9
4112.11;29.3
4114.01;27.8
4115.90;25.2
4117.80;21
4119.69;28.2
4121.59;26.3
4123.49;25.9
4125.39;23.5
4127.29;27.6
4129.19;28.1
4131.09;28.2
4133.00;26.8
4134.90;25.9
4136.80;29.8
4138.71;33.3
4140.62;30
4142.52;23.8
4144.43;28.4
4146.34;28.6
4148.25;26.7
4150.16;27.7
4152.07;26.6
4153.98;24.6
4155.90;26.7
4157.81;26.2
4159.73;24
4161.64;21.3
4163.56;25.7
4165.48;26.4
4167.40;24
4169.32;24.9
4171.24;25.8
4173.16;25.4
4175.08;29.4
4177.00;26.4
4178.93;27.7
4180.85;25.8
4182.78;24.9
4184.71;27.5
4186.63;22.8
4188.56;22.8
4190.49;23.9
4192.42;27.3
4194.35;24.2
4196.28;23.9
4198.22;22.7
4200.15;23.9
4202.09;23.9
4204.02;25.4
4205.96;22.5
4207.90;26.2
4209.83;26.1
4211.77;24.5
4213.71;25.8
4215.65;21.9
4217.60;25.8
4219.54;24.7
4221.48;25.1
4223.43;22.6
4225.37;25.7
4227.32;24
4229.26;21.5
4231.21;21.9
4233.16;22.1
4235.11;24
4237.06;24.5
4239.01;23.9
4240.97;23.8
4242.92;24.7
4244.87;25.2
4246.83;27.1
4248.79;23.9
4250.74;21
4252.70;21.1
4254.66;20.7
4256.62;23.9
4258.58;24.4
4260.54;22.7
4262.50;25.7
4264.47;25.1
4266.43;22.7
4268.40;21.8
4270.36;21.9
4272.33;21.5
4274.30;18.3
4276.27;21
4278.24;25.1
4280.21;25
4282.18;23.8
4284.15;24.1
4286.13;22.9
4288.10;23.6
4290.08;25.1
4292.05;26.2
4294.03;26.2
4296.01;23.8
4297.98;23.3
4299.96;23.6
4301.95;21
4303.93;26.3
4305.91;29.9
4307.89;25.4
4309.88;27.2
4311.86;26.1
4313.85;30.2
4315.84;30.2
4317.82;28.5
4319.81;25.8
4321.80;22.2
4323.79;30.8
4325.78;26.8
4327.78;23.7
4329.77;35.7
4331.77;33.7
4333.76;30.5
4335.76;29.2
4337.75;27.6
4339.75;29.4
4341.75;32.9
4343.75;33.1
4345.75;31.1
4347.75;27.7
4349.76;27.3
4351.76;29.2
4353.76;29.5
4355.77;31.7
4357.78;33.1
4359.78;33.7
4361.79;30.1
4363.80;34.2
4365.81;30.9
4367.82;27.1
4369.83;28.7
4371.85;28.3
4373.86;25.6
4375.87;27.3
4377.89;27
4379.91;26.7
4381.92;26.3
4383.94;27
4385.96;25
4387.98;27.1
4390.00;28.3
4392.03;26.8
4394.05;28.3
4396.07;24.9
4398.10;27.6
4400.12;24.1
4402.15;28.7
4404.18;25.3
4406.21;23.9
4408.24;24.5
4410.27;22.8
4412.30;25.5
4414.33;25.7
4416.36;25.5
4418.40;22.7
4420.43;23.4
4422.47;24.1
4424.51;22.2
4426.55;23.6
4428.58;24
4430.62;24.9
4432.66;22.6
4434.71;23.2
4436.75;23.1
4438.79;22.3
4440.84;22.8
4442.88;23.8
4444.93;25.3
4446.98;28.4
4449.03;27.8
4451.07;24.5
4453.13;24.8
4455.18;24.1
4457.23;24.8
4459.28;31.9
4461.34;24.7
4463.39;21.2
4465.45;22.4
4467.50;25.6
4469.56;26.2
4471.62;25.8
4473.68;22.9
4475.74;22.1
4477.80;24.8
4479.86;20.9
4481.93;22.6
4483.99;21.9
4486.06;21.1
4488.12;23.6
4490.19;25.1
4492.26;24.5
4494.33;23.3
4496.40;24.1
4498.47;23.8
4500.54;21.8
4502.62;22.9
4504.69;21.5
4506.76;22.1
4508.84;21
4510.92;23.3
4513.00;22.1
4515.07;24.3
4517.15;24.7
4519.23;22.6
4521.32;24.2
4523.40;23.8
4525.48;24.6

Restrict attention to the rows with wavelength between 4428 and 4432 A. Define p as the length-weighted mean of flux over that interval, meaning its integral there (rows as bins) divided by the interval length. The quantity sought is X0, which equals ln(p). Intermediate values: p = 24.3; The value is 3.19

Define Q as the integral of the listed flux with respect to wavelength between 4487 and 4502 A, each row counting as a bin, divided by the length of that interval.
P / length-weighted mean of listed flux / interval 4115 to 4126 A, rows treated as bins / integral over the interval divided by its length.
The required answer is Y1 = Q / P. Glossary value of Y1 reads 0.95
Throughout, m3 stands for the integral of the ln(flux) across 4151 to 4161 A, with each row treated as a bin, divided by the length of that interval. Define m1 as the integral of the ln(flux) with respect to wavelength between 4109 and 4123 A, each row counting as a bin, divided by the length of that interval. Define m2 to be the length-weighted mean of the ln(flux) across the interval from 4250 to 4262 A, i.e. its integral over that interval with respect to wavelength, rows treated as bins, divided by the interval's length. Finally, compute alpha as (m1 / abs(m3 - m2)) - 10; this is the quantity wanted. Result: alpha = 15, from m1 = 3.26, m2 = 3.11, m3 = 3.24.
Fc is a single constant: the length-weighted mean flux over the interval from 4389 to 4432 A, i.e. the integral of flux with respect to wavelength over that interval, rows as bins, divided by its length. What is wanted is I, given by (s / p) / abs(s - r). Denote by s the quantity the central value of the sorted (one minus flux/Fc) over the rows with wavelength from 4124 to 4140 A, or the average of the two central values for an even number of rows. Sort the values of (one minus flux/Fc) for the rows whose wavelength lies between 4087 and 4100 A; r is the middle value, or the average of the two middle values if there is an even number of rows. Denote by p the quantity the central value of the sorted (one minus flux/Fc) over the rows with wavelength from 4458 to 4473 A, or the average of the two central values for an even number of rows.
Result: 124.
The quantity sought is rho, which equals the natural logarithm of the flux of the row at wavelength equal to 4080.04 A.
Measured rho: 3.28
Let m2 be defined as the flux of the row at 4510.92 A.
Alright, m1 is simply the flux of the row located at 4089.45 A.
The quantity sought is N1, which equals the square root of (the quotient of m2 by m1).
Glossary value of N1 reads 0.89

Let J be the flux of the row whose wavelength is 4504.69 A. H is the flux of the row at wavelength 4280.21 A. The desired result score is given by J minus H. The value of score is -3.5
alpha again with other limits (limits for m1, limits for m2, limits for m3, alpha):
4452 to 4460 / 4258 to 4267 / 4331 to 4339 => 5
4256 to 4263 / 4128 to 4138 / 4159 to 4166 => 12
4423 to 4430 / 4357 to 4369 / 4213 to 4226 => 2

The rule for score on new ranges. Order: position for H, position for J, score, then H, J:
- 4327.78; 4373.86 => 1.9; 23.7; 25.6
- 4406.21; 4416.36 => 1.6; 23.9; 25.5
